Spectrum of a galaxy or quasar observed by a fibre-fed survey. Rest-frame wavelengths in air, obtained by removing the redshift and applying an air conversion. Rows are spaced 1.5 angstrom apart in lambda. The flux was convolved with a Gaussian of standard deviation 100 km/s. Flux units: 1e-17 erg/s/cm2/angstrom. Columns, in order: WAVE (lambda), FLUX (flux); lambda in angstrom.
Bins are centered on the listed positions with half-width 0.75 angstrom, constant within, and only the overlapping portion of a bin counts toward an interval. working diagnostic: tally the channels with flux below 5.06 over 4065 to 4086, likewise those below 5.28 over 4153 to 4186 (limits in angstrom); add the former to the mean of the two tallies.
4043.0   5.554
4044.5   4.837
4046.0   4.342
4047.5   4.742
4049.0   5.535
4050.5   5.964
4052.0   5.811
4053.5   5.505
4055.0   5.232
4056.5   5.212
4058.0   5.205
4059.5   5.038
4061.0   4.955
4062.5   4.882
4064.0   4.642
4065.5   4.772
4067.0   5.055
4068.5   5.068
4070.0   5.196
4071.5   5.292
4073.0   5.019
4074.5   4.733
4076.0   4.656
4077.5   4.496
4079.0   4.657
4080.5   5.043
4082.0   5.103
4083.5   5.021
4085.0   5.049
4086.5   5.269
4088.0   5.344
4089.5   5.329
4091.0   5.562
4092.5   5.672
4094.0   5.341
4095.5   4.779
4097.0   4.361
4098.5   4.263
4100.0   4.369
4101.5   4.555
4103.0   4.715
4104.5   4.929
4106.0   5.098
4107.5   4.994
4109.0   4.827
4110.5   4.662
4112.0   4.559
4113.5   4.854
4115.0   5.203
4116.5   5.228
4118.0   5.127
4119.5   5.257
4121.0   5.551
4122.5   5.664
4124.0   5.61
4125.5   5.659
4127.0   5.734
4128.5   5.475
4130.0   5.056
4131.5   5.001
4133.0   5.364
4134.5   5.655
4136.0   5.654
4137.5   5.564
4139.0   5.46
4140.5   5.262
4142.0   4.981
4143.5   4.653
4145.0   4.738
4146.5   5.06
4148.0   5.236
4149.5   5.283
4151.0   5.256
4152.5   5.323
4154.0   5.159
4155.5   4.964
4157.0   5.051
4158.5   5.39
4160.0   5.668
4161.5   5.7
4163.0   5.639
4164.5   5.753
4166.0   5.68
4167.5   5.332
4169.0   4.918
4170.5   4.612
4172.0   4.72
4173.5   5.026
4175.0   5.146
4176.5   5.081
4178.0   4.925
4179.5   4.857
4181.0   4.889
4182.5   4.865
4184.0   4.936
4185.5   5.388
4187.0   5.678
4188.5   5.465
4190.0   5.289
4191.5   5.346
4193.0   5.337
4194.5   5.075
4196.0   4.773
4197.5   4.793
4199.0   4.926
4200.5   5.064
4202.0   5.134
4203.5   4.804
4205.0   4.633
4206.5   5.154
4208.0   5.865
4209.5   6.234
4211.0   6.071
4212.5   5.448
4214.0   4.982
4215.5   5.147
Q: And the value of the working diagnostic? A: 22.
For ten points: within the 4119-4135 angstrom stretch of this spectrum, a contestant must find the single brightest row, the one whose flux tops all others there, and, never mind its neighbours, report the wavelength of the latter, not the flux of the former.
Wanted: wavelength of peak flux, 4127.0 angstrom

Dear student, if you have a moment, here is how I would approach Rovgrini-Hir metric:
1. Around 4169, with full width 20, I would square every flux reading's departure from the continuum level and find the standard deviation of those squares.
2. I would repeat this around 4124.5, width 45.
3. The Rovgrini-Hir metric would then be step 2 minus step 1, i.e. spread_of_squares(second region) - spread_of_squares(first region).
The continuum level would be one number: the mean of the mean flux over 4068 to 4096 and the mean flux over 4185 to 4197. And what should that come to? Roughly -0.01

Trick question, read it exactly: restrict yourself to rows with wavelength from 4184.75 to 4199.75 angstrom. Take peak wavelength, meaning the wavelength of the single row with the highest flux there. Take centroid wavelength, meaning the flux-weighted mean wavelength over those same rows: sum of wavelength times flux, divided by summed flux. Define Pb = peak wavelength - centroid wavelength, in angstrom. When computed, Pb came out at -5.0 angstrom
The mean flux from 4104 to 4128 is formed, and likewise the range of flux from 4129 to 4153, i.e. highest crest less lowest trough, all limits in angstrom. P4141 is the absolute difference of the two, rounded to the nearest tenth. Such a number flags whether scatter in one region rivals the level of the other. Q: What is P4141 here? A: 4.2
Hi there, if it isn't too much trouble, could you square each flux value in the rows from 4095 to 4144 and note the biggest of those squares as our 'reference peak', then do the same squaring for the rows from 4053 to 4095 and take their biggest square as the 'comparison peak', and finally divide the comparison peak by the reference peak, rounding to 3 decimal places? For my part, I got 0.978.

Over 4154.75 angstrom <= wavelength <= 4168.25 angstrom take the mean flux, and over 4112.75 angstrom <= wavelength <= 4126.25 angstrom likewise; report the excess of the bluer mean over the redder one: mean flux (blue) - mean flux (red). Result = -0.11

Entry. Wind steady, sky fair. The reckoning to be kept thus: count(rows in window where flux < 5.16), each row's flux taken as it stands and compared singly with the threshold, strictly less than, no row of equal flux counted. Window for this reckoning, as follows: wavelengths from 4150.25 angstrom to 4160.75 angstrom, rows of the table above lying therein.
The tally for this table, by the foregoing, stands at 3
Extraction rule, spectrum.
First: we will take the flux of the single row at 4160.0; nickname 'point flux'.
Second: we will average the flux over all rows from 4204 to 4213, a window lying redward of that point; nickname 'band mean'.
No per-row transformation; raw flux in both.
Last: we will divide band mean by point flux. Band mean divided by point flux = 0.98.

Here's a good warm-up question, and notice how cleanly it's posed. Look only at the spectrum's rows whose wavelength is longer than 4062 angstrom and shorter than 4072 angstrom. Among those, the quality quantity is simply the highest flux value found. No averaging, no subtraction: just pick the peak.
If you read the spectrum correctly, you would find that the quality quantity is 5.292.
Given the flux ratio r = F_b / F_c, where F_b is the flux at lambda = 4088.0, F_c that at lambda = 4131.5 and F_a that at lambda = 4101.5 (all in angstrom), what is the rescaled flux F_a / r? 4.26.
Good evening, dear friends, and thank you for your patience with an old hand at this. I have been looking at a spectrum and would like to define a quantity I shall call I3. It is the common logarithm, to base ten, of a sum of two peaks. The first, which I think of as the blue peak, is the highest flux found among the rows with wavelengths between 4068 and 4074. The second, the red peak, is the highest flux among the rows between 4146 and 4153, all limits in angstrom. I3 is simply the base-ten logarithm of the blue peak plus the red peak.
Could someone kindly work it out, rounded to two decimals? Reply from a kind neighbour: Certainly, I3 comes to 1.03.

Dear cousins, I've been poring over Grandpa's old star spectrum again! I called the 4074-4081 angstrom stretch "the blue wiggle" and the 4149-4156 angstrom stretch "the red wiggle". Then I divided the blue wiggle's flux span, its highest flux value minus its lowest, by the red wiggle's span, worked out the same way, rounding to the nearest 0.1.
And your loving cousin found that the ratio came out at 1.5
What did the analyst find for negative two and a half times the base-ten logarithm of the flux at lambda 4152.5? -1.82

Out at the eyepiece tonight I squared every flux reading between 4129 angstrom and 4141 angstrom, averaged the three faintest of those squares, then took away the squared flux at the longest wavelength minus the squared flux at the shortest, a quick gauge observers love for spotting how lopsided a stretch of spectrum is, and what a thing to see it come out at 24.0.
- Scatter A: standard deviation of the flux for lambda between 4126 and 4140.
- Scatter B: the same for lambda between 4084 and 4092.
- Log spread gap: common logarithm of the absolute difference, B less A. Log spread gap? -1.1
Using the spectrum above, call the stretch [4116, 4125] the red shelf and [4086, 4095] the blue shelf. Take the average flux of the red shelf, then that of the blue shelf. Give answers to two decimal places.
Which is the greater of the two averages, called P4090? 5.42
